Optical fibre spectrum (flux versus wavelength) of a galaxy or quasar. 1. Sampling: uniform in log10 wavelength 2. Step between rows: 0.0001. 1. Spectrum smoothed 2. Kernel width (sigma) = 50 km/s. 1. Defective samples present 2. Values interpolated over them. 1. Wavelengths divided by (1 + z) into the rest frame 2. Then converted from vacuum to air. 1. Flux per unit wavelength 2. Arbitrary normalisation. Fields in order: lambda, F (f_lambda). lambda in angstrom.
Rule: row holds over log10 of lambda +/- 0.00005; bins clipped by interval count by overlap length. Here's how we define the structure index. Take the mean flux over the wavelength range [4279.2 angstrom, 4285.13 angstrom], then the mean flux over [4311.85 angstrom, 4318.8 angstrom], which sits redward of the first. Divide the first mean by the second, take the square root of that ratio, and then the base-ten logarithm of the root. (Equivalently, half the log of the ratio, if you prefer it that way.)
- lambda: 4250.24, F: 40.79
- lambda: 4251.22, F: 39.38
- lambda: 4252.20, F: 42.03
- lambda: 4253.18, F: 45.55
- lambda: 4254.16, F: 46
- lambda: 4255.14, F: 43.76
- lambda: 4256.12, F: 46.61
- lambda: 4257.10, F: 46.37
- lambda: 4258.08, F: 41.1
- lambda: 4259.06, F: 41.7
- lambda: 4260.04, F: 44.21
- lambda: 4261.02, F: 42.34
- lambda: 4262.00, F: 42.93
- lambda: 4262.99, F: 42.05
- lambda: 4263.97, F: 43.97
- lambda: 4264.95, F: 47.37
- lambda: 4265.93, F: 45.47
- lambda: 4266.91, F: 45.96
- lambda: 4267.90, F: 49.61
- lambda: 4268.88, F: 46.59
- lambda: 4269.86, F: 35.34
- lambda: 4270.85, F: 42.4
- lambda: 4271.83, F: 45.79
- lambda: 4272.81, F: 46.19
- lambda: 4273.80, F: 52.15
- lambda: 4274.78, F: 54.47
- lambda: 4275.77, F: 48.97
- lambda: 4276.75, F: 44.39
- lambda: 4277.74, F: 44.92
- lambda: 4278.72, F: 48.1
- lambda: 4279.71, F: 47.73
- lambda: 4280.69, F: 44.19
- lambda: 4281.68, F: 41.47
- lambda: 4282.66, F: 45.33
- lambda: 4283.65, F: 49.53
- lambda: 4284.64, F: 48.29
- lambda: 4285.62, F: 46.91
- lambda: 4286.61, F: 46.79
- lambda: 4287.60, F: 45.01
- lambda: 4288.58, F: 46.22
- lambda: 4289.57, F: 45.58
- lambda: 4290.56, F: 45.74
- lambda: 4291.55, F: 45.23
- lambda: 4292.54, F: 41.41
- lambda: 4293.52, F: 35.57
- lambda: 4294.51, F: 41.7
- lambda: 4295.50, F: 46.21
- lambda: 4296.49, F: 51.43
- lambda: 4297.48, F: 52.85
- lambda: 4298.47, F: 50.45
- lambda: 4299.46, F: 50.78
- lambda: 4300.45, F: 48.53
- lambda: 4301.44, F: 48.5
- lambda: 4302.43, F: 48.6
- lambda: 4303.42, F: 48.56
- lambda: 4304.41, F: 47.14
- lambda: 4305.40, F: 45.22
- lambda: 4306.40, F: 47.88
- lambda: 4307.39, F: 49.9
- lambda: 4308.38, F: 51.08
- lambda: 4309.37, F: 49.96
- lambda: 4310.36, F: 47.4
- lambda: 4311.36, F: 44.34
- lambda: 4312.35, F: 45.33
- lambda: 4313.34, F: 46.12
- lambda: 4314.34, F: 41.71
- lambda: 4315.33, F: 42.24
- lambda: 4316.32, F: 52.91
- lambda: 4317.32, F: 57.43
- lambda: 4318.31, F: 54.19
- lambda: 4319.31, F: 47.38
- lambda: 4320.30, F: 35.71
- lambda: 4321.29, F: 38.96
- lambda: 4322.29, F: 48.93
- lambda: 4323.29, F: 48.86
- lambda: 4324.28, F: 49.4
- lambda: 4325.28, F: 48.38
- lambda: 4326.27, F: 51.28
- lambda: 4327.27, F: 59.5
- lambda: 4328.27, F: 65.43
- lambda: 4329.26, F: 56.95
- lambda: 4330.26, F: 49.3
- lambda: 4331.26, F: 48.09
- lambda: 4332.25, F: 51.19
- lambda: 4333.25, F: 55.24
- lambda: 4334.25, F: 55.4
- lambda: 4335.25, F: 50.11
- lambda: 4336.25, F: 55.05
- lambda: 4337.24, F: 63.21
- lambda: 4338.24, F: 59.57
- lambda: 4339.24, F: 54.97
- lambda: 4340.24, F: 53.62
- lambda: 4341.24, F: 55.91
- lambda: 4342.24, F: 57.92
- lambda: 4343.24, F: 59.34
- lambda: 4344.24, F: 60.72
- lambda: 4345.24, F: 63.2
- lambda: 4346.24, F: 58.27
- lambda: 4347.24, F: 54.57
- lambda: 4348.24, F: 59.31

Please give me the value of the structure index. -0.011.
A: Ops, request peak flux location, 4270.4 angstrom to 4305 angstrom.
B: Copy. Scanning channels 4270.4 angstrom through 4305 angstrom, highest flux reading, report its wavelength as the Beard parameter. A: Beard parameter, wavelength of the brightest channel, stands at 4274.78 angstrom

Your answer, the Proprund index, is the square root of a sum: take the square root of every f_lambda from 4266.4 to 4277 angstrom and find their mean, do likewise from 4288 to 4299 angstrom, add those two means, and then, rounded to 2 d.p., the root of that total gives 3.68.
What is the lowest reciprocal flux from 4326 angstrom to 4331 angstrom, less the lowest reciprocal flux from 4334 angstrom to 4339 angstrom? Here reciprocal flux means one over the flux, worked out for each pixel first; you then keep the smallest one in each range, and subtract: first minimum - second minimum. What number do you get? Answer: -0.001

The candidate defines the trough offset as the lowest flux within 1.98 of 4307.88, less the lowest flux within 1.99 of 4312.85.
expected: 6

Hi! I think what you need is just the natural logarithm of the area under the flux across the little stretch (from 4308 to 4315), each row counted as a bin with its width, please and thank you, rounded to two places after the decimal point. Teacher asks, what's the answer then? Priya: 5.78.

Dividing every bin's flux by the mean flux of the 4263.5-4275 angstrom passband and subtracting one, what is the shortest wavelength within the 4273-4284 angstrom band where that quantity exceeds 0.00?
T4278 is 4273.80 angstrom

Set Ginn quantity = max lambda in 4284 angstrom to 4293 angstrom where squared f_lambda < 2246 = 4292.54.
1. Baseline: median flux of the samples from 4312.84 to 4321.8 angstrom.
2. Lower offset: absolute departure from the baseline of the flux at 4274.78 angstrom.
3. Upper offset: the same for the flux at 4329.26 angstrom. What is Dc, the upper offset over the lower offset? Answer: 1.3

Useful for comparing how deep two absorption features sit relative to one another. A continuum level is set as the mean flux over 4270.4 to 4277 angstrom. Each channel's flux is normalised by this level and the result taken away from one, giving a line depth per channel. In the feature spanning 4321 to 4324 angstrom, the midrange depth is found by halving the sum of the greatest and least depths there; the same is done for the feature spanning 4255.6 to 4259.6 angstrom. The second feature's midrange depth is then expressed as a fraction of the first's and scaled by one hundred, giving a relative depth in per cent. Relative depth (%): 102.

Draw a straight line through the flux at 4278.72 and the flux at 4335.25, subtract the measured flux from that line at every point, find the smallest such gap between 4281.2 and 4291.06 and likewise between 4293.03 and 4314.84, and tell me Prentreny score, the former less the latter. 3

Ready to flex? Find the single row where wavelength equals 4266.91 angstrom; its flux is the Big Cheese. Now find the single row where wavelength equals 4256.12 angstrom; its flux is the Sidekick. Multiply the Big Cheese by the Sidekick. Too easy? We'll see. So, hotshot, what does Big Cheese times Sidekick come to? 2142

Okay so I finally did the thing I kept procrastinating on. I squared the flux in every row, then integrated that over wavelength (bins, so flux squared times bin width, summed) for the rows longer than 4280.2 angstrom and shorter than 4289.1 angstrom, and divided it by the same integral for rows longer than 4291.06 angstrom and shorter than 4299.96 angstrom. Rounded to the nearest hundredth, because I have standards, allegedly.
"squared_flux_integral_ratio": 0.98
